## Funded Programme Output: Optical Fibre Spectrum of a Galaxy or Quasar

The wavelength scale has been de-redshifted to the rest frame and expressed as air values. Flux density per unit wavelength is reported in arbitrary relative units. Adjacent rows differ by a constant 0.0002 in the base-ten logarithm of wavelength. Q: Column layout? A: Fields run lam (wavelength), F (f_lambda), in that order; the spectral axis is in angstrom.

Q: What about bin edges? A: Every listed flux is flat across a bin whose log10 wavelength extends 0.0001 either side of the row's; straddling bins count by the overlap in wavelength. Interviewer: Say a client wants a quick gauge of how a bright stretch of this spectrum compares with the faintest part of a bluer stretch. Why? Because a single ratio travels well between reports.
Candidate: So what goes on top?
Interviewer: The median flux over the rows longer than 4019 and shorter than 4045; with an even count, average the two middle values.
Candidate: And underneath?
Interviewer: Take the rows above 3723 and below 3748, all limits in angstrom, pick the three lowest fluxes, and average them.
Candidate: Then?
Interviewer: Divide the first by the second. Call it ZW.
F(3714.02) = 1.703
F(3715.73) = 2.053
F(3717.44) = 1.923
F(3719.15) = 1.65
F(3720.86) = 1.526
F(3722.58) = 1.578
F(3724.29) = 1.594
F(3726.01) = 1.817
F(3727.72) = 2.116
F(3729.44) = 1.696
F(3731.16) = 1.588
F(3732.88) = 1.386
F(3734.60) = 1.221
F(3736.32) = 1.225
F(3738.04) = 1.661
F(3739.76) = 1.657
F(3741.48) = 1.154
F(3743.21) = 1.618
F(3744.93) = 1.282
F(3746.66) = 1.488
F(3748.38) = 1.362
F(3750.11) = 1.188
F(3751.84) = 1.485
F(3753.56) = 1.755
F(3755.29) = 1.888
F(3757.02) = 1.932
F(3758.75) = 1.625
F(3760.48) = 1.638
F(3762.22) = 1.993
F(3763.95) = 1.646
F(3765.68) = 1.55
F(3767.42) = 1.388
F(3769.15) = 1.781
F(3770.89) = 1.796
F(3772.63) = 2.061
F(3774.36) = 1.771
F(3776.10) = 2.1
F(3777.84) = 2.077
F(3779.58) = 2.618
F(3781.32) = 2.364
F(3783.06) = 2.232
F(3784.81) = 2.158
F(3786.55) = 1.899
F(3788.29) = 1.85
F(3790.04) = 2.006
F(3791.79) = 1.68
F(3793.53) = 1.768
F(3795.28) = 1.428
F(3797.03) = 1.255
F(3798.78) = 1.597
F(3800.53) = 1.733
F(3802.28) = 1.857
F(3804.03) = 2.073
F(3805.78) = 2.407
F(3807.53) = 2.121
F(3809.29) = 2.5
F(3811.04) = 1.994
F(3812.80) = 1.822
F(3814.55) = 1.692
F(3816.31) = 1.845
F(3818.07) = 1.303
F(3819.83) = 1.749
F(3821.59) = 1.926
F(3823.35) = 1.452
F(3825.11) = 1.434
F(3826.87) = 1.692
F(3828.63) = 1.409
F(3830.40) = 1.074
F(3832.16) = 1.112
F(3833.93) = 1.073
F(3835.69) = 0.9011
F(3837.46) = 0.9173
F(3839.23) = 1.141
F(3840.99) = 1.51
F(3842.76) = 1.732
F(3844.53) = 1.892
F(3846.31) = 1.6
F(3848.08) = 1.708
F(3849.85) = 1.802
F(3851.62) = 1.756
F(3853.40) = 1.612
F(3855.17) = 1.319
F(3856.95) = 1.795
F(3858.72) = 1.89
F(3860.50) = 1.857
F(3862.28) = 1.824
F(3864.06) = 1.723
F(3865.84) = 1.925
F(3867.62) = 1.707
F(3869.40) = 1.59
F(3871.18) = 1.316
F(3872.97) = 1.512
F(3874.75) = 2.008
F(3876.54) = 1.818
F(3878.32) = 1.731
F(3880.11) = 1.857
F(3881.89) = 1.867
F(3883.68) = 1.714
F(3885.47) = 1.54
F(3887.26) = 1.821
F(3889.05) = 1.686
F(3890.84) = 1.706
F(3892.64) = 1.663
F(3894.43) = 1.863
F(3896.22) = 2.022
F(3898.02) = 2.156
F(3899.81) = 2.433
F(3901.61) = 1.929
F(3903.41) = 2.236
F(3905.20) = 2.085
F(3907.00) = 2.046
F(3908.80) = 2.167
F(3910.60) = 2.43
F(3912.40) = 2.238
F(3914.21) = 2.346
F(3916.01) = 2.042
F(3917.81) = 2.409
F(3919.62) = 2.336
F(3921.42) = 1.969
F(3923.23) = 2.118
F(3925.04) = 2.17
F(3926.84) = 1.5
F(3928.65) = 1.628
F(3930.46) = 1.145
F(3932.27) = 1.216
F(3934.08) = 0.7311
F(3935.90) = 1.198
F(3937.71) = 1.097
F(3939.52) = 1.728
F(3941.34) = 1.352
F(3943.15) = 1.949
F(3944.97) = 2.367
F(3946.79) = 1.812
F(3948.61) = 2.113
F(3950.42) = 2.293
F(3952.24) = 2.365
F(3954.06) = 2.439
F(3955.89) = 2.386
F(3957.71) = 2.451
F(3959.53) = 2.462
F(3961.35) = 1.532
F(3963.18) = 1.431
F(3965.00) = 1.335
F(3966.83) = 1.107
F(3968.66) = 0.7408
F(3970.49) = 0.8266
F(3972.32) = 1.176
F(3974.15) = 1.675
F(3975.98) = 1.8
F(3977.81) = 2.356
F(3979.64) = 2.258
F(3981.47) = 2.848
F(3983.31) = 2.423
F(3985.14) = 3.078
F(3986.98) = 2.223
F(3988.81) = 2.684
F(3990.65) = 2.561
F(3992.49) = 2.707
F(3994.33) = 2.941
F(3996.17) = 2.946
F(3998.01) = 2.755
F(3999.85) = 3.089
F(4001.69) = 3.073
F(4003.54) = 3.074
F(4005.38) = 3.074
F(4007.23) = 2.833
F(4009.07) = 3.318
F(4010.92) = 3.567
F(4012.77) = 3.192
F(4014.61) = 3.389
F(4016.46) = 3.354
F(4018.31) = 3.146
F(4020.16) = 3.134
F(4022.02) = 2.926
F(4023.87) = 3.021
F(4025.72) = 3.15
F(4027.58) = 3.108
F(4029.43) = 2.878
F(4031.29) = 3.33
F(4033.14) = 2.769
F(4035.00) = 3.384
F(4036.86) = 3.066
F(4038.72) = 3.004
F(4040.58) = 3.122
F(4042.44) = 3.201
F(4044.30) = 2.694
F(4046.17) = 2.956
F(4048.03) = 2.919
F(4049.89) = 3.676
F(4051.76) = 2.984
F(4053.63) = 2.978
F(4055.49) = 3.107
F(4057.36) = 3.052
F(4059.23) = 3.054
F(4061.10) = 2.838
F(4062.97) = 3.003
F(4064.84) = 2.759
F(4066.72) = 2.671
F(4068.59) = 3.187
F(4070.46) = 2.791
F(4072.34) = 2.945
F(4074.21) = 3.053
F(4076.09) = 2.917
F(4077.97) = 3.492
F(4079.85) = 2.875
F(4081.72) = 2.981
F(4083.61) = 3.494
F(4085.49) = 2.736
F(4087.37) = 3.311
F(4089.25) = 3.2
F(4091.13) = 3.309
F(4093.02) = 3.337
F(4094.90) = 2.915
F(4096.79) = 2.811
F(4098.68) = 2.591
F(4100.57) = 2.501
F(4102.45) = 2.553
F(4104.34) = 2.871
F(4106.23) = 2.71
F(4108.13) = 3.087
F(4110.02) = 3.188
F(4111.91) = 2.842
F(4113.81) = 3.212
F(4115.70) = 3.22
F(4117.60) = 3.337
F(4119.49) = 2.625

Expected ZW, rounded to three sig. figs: 2.57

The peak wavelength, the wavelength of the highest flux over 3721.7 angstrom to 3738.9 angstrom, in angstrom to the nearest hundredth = 3727.72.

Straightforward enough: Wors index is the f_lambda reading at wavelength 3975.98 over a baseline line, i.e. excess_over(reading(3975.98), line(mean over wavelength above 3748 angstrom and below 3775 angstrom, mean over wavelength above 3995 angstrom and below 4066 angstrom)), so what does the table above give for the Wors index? -1.0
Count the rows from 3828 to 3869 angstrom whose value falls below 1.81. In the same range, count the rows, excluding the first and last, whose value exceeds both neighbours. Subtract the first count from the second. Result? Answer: -13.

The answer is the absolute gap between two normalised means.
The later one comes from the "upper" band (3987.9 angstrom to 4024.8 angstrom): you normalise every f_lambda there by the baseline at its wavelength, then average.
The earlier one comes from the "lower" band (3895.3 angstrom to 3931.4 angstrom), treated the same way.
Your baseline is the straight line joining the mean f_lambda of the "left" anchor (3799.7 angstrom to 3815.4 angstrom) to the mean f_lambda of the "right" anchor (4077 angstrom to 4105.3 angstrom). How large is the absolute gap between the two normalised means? 0.25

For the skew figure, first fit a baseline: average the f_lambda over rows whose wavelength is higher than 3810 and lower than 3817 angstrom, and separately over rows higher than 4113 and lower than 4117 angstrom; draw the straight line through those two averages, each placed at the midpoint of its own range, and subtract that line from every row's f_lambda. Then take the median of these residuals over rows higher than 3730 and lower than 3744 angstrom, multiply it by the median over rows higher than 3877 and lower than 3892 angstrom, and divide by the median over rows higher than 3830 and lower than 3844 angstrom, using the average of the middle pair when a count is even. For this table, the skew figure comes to 0.0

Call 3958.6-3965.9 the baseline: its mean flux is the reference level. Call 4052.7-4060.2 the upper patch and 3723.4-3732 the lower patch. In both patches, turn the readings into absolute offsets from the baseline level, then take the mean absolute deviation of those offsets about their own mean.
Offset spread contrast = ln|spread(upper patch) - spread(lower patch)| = -2.6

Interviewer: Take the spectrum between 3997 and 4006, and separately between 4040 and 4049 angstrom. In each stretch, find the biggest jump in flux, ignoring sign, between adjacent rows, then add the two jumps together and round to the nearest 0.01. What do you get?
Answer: 0.84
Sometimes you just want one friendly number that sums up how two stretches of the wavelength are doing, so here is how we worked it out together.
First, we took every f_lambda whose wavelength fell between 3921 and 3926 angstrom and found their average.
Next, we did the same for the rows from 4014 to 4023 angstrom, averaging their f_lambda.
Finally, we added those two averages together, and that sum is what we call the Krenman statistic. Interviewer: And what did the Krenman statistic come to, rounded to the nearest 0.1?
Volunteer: 5.3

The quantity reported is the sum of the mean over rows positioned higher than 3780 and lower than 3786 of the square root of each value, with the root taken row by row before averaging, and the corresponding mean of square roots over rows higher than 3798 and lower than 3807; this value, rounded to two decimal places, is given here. 2.89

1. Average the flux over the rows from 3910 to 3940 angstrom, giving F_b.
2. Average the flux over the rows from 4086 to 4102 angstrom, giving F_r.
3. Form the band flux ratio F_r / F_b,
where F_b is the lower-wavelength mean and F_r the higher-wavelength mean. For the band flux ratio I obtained 1.68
